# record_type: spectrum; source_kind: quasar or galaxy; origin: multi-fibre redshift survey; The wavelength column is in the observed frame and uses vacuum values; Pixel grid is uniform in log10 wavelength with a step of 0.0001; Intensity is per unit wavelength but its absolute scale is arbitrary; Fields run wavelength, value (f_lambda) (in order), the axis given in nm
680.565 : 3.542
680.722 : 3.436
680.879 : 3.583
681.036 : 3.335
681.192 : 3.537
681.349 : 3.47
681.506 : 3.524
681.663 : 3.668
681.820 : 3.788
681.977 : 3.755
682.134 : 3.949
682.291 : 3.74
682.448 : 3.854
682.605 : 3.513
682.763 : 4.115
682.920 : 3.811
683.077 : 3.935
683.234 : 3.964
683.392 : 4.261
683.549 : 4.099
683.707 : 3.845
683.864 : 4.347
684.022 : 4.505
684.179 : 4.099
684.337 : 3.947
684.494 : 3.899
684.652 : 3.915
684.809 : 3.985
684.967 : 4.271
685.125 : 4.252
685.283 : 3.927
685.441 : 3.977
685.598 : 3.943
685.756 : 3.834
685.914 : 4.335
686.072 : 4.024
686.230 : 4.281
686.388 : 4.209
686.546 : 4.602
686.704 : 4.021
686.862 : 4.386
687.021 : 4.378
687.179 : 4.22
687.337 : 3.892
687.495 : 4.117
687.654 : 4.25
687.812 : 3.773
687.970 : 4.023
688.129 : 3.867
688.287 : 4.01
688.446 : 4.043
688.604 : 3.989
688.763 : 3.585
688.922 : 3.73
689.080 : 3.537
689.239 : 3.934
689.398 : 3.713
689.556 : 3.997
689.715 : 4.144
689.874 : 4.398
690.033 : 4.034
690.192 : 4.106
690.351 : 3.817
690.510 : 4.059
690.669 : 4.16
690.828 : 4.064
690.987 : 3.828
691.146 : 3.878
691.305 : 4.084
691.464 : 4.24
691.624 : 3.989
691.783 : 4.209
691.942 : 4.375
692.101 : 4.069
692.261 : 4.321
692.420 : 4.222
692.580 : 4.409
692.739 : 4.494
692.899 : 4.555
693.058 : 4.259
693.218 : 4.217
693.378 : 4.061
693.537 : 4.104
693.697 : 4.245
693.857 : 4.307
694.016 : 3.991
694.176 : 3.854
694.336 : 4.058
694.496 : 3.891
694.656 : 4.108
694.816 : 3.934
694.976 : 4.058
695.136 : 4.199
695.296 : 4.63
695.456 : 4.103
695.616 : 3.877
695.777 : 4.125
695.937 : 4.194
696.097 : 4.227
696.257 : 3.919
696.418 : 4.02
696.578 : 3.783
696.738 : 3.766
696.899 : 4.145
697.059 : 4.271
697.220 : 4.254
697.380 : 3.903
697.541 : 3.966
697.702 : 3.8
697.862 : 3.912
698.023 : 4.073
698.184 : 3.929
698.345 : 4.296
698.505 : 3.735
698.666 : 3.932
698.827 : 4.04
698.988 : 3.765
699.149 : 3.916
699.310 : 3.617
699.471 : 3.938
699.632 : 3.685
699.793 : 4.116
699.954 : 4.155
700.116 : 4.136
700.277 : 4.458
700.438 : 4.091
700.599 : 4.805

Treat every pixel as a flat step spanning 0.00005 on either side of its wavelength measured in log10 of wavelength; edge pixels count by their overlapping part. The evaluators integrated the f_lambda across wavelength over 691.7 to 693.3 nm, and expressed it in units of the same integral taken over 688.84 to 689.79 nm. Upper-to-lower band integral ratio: 1.9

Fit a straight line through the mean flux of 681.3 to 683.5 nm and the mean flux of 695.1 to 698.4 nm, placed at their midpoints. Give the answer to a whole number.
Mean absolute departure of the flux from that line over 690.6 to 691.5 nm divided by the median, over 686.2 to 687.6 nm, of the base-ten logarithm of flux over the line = 4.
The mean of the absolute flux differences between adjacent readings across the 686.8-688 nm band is 0.23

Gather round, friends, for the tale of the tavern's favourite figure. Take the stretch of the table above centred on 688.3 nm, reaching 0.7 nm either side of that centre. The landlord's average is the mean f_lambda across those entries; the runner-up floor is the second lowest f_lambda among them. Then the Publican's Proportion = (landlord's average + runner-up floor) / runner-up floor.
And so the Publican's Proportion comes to 2.05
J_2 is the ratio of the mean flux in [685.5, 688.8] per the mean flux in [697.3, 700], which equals 1.04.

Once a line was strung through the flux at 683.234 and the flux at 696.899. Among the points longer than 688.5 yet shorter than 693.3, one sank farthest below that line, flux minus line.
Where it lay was 689.080 nm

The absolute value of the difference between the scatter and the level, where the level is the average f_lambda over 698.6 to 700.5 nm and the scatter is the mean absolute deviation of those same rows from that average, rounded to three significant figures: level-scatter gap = 3.81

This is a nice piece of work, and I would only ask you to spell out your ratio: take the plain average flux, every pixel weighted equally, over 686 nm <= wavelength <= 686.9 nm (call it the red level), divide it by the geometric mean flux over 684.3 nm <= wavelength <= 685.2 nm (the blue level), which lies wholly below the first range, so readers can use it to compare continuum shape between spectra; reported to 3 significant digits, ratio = 1.05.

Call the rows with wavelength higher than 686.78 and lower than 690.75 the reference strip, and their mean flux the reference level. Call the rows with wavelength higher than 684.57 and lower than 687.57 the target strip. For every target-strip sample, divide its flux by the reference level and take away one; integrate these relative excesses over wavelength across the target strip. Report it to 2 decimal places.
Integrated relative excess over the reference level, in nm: 0.10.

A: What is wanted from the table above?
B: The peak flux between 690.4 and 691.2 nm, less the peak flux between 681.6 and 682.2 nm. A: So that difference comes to 0.2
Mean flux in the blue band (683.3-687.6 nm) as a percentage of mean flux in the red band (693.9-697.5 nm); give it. 102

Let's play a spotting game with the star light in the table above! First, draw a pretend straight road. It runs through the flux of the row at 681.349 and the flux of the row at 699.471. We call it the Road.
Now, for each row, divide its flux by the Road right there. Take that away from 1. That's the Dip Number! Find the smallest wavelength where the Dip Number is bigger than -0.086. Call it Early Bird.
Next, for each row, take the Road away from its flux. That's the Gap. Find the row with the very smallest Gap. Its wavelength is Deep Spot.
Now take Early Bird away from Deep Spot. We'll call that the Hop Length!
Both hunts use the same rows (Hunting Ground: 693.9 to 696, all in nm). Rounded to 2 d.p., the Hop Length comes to 1.60 nm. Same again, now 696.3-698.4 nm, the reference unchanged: 0.32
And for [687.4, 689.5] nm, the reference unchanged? 1.27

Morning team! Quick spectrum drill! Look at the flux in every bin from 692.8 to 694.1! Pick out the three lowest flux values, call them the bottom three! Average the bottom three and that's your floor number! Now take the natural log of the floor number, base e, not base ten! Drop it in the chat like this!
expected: 1.40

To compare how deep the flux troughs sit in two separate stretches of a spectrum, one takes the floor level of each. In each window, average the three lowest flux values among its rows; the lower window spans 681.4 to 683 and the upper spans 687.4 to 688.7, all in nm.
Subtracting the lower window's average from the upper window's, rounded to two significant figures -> 0.31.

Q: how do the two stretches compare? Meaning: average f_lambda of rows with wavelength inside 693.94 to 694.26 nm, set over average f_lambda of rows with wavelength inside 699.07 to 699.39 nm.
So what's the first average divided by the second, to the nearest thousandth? 1.041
